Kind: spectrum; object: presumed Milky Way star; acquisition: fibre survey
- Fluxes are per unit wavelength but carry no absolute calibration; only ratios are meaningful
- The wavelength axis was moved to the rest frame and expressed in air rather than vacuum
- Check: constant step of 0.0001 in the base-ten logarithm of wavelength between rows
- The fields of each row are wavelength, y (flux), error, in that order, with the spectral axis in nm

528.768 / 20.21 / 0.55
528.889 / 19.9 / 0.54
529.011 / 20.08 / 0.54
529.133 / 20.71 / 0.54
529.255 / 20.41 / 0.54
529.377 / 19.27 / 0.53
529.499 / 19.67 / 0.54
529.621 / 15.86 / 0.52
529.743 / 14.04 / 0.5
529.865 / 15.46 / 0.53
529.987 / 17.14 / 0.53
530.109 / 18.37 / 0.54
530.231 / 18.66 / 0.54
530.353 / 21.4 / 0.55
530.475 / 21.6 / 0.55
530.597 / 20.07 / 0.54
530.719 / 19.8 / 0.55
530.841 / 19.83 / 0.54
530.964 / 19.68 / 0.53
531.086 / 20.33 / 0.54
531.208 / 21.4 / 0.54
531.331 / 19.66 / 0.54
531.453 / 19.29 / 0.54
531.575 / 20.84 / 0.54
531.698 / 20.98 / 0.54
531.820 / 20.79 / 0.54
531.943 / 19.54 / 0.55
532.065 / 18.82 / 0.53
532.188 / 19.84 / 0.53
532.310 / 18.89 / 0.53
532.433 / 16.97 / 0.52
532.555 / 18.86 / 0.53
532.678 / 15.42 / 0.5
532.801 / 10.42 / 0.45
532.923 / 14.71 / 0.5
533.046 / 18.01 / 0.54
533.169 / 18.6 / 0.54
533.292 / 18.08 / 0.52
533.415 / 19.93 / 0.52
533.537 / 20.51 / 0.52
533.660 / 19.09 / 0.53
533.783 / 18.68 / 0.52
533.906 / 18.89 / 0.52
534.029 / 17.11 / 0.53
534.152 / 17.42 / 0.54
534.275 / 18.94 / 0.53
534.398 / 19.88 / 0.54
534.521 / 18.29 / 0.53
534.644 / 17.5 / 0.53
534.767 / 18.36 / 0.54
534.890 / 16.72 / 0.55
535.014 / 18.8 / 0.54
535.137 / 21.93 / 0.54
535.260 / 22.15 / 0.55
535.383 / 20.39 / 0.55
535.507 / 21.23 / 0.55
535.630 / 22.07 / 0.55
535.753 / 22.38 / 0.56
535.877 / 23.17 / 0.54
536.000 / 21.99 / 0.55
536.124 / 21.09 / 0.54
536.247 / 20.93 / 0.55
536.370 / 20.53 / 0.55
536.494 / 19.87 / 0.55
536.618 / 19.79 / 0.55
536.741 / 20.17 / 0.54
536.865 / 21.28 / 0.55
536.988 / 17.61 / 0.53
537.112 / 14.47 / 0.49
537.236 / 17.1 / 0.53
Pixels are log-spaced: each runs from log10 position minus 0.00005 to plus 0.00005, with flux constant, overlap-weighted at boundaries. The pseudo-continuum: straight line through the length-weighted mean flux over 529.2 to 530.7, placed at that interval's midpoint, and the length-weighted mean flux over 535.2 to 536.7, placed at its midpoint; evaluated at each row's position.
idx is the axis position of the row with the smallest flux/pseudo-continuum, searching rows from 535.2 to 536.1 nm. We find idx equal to 535.383 nm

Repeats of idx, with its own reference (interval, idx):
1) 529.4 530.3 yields 529.743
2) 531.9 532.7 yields 532.678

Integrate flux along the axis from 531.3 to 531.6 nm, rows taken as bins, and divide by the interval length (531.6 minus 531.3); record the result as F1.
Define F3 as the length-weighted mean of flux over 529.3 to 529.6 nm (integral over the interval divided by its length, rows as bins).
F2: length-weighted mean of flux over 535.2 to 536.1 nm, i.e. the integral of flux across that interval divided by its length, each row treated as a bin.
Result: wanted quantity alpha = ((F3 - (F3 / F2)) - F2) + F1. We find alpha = 16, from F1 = 19.9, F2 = 21.9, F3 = 19.0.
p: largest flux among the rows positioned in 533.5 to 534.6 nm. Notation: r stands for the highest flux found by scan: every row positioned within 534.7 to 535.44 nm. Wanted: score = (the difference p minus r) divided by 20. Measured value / -0.082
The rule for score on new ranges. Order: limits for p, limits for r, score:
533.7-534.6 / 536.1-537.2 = -0.070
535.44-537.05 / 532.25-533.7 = 0.133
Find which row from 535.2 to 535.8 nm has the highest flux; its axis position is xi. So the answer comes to 535.753 nm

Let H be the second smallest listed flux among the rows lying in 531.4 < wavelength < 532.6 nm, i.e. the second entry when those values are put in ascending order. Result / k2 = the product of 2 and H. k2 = 37.6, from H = 18.82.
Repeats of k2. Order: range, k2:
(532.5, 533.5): 29.4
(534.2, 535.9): 35.0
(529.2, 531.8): 30.9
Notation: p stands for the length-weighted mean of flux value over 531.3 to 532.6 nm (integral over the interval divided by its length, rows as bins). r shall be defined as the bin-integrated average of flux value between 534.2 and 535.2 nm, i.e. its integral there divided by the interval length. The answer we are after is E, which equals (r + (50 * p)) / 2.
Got 497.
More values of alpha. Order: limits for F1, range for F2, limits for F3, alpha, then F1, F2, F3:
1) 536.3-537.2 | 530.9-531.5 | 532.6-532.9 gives 12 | 19.1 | 20.1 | 13.5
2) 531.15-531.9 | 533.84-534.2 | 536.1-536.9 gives 22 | 20.4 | 17.8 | 20.5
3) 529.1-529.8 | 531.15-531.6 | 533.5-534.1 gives 16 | 18.2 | 20.2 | 18.8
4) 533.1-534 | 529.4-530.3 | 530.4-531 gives 21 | 19.0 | 17.2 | 20.2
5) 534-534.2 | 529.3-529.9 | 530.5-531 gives 19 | 17.3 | 17.0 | 20.0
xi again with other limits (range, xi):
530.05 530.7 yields 530.475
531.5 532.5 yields 531.698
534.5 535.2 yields 535.137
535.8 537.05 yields 535.877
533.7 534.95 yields 534.398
